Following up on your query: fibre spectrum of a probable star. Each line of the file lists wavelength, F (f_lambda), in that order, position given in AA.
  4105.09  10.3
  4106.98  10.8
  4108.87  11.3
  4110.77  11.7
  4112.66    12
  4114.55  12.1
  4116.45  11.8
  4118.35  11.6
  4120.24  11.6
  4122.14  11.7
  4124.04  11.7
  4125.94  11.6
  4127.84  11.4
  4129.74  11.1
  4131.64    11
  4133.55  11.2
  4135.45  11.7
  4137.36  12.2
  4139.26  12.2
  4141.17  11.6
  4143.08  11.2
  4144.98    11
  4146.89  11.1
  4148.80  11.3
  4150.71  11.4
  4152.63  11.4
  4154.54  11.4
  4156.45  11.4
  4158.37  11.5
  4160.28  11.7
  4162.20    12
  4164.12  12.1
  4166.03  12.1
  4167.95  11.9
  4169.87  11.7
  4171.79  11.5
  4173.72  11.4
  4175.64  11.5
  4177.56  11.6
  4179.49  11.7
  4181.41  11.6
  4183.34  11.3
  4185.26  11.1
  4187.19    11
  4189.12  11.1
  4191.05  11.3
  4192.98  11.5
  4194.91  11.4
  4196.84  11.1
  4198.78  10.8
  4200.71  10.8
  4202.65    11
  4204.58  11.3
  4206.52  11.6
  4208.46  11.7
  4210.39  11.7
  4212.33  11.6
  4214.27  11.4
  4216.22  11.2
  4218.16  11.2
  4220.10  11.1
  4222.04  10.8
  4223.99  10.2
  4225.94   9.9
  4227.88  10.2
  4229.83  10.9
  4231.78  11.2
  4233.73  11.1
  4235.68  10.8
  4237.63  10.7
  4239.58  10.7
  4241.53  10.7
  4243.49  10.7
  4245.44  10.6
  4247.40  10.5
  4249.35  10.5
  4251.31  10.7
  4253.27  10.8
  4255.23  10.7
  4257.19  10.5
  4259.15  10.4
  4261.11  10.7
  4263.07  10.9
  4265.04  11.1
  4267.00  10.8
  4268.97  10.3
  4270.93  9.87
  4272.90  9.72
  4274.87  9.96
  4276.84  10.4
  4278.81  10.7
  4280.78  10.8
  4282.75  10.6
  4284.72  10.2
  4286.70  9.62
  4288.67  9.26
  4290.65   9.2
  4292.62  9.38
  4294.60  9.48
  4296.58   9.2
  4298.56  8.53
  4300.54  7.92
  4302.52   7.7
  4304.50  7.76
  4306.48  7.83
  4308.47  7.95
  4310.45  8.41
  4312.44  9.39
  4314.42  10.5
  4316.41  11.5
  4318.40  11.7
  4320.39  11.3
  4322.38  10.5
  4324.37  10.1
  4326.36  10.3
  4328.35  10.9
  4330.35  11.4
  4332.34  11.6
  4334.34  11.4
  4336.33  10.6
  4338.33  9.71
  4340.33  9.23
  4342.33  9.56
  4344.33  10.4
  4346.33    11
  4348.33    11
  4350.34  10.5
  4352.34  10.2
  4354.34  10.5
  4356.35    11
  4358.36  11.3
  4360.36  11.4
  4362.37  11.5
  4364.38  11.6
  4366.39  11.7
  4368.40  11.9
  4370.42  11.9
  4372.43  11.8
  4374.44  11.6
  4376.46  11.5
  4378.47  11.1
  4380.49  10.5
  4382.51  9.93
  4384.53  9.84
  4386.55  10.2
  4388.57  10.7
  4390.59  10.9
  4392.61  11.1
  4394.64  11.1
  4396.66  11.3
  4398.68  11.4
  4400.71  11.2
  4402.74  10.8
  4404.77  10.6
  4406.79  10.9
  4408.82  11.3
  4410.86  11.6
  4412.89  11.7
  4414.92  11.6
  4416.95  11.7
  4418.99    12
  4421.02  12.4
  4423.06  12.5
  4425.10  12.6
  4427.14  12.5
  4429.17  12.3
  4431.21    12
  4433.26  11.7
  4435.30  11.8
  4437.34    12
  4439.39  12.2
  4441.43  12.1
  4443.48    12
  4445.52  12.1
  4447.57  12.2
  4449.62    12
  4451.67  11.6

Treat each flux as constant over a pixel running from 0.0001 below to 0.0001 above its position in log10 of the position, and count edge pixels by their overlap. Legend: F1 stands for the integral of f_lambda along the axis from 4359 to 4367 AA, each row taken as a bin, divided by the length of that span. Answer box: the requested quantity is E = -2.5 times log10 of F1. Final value -2.66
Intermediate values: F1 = 11.5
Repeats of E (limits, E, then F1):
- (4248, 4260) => -2.56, 10.6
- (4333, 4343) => -2.52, 10.2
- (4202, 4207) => -2.63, 11.3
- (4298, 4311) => -2.26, 8.0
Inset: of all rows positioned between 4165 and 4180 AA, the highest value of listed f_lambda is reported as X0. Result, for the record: 12.1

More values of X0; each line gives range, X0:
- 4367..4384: 11.9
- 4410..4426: 12.6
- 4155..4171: 12.1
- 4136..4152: 12.2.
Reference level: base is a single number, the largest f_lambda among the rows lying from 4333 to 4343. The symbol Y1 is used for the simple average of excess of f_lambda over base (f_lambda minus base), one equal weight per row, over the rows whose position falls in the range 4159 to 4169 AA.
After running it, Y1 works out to 0.6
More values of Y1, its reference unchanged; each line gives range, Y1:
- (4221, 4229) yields -1.1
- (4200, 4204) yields -0.5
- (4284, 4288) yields -1.5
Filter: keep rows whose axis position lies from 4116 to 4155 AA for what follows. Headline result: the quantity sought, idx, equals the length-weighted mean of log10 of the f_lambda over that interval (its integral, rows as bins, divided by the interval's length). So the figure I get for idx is 1.06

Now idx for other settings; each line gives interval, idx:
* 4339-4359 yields 1.02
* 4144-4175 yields 1.06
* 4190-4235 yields 1.04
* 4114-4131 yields 1.06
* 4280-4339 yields 0.99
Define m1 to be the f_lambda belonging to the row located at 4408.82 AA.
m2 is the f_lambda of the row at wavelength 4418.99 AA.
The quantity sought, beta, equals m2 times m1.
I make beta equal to 136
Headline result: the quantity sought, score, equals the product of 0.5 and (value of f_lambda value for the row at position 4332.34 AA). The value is 5.8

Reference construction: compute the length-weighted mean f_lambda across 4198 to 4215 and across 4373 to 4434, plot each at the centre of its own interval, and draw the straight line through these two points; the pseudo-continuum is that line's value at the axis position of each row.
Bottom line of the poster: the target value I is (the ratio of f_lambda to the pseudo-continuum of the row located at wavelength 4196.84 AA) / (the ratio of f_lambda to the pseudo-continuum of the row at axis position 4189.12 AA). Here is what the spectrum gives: 1.000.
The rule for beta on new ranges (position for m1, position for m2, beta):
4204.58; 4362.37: 130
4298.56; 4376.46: 98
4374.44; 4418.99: 139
